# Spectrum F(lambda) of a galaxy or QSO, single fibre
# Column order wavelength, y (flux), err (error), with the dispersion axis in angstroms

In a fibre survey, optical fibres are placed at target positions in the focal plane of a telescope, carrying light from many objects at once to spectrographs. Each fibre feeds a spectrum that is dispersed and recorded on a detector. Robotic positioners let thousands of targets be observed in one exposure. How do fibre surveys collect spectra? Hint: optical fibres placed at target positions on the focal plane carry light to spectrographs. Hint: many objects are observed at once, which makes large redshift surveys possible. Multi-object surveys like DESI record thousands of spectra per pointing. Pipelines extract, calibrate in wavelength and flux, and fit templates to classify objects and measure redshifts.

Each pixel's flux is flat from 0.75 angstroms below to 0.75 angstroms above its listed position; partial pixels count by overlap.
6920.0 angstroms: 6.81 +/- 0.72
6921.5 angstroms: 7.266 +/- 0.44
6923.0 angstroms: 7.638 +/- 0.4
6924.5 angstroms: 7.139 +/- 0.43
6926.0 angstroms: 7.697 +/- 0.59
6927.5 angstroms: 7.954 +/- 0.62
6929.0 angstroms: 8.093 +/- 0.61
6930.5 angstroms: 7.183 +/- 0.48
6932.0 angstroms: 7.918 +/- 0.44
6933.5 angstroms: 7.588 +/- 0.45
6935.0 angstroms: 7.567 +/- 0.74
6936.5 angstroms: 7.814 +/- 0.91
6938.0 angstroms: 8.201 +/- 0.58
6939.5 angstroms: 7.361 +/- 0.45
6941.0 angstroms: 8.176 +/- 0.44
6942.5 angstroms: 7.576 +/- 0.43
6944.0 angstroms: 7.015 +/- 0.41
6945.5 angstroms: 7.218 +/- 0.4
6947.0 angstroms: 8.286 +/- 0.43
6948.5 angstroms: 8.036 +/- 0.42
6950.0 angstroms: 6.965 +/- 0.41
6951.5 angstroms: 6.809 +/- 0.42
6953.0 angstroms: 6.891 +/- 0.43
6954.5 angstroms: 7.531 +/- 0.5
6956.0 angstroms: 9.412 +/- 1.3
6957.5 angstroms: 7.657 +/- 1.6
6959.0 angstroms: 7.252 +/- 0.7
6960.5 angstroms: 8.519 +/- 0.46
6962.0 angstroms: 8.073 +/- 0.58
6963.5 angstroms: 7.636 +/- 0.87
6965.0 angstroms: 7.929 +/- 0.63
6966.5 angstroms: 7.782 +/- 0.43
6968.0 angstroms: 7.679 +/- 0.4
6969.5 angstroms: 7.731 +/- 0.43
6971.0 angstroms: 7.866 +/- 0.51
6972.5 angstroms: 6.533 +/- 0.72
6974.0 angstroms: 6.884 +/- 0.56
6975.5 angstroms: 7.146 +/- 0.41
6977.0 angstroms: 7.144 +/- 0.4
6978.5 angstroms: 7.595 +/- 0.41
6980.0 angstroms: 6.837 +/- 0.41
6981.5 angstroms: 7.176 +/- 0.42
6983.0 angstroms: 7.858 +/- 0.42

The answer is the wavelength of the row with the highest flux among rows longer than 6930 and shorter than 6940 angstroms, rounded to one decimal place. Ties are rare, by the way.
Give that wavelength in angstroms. 6938.0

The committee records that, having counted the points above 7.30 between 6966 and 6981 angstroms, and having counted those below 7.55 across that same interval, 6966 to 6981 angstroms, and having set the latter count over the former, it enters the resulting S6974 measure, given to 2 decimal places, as 1.00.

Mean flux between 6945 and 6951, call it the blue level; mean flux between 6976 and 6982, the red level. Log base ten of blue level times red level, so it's 1.74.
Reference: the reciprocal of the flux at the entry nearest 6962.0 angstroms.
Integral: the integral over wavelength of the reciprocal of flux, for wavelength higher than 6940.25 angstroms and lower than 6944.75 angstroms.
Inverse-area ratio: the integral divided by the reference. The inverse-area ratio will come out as 4.81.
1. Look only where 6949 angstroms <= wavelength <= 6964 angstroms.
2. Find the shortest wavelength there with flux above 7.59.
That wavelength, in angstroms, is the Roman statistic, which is 6956.0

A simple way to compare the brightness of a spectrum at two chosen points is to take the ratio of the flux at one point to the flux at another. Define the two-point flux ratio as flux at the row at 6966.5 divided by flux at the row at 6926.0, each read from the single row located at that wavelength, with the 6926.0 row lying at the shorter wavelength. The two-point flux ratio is 1.01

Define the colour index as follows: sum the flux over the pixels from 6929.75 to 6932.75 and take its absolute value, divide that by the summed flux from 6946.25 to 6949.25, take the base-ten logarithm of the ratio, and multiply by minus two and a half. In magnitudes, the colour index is 0.08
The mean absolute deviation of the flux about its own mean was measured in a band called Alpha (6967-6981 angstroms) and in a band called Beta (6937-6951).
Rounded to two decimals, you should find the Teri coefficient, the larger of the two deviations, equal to 0.47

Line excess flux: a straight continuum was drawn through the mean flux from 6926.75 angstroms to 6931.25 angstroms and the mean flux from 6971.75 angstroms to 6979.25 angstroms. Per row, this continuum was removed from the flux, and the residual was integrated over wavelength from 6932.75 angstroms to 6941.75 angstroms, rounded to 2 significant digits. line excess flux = 1.5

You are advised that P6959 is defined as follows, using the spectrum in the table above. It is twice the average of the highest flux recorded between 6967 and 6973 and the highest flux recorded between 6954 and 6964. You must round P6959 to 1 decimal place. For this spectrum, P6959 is 17.3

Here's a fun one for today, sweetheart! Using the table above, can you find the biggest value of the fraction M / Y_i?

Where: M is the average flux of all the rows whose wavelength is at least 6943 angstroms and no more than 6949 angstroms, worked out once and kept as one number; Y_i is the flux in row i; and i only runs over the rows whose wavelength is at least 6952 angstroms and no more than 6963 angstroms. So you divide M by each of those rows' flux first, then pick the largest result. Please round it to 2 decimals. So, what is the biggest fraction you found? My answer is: 1.11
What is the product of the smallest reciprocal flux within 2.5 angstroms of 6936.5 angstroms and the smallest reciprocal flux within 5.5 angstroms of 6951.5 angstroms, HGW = 0.0130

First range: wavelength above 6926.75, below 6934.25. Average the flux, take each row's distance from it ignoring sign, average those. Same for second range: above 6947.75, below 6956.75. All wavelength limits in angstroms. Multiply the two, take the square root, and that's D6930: 0.46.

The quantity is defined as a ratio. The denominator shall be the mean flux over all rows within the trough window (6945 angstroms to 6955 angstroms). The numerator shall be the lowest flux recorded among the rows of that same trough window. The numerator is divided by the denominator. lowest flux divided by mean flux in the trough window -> 0.921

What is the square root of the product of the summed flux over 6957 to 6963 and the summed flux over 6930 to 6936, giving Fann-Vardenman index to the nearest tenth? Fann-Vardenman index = 30.9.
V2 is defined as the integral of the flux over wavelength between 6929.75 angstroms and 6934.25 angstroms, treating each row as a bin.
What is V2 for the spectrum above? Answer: 34.0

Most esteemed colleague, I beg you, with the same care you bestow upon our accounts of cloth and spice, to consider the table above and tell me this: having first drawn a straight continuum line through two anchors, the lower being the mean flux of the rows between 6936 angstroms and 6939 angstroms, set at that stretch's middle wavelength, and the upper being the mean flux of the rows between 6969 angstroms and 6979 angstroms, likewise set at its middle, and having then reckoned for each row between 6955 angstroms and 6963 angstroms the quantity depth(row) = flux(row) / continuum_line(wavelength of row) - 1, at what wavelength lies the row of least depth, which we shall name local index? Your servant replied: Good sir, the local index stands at 6959.0 angstroms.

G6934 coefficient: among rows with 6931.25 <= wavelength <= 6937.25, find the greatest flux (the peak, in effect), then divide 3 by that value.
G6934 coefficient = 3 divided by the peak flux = 0.379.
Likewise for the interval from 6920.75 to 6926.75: 0.390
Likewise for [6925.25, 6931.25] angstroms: 0.371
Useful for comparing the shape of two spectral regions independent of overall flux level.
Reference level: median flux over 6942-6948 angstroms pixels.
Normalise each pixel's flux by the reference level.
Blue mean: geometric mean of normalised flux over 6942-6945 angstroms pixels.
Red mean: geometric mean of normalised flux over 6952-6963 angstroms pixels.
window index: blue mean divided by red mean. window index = 0.93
